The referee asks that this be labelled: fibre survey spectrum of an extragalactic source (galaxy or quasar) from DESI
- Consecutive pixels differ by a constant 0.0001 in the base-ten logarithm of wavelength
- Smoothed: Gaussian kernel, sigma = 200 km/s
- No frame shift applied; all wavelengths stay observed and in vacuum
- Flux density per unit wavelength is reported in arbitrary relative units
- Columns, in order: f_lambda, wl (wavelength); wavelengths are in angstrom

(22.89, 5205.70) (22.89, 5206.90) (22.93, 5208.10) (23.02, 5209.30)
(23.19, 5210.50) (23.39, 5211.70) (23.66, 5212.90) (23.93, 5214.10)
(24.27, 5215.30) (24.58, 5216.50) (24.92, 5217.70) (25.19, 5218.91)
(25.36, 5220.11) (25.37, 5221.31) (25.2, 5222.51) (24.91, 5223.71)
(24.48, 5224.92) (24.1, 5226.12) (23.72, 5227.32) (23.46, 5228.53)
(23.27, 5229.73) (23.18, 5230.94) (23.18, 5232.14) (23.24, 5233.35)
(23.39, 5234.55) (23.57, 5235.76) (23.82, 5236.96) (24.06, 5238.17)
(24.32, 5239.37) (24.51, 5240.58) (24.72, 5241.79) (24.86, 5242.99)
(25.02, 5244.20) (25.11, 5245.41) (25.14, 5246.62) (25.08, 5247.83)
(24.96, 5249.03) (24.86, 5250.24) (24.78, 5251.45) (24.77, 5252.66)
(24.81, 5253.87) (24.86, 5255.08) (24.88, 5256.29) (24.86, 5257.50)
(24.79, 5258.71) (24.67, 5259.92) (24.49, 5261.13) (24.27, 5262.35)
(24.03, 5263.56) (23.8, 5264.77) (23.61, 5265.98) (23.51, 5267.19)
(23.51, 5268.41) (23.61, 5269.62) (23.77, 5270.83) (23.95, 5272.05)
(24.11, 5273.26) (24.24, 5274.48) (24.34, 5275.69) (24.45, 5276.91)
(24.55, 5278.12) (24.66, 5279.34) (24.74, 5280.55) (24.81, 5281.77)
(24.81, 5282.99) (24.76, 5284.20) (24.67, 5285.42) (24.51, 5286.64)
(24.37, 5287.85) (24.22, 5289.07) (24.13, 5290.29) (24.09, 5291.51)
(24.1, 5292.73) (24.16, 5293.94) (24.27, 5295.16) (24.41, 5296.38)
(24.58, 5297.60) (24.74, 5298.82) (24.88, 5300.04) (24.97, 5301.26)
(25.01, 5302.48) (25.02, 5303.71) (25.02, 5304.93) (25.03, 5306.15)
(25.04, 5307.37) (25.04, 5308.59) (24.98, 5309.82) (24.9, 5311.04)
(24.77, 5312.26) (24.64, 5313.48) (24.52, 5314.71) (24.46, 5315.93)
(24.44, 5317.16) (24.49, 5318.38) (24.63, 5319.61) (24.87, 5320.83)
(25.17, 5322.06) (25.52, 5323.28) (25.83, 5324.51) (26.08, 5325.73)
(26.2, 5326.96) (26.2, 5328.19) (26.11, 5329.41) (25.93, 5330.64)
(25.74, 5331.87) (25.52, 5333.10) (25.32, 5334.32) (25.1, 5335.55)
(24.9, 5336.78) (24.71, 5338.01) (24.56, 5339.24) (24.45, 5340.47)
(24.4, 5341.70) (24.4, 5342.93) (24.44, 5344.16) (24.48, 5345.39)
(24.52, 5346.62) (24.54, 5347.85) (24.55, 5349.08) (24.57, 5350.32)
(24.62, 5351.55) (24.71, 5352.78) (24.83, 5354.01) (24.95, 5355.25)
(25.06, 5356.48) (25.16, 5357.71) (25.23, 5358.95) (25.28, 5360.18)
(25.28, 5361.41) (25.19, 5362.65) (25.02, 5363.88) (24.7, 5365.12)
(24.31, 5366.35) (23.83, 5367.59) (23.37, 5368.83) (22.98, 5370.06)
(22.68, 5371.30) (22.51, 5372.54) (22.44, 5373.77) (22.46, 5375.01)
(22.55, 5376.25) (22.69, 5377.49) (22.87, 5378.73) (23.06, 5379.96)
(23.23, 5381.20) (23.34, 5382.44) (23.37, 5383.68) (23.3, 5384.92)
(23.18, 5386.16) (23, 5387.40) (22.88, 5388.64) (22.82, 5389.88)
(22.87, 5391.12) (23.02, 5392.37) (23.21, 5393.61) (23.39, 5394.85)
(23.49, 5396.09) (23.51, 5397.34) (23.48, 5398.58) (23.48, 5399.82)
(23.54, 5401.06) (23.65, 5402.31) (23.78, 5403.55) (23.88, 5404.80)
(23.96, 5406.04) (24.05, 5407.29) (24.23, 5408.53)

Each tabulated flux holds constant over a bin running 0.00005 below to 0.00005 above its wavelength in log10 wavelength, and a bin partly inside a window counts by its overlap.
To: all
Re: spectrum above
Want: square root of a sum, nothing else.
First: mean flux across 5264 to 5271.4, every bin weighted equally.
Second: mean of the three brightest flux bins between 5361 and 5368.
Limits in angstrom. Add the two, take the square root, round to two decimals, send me 6.99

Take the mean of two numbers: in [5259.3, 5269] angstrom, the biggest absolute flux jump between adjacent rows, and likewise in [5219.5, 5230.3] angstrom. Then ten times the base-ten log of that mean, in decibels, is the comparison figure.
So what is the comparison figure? -4.7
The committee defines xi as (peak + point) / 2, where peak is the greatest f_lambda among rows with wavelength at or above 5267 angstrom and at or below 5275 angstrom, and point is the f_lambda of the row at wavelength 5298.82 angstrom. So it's 24.5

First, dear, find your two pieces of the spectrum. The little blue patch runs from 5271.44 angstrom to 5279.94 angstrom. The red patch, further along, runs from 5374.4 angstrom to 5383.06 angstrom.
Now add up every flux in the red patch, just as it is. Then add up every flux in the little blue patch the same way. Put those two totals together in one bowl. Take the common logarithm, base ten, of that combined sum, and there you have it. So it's 2.52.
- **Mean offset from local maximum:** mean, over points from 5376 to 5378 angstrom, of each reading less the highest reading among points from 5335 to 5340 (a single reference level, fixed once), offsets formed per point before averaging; -2.5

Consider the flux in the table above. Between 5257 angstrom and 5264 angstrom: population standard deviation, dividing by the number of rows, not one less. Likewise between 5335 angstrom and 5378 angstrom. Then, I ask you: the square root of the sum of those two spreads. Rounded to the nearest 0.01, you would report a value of 1.10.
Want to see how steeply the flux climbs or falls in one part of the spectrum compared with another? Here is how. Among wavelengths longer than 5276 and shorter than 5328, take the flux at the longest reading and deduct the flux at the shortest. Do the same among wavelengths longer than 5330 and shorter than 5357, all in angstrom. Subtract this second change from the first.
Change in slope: 2.6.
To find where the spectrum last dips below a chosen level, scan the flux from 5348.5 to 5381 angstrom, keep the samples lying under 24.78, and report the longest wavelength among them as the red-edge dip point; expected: 5379.96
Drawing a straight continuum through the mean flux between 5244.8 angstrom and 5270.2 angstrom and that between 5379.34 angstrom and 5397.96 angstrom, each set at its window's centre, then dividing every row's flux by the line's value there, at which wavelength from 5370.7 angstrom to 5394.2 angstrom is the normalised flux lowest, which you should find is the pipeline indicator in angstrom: 5373.77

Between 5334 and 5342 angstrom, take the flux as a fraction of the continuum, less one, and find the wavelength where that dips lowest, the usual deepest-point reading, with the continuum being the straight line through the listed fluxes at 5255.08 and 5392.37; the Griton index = 5341.70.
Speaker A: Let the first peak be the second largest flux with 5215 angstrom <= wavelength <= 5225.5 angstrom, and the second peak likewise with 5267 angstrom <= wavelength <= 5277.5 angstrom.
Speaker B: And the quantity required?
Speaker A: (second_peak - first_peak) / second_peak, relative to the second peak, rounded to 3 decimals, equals -0.042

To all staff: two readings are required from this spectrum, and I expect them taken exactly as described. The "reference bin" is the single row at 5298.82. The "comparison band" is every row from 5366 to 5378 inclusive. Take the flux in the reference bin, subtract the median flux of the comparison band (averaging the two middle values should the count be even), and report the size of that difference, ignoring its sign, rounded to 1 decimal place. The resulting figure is 2.1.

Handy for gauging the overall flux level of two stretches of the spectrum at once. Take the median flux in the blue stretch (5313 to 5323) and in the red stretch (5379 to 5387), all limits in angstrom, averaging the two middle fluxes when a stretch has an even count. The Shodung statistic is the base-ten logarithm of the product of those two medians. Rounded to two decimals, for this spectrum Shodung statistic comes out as 2.76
